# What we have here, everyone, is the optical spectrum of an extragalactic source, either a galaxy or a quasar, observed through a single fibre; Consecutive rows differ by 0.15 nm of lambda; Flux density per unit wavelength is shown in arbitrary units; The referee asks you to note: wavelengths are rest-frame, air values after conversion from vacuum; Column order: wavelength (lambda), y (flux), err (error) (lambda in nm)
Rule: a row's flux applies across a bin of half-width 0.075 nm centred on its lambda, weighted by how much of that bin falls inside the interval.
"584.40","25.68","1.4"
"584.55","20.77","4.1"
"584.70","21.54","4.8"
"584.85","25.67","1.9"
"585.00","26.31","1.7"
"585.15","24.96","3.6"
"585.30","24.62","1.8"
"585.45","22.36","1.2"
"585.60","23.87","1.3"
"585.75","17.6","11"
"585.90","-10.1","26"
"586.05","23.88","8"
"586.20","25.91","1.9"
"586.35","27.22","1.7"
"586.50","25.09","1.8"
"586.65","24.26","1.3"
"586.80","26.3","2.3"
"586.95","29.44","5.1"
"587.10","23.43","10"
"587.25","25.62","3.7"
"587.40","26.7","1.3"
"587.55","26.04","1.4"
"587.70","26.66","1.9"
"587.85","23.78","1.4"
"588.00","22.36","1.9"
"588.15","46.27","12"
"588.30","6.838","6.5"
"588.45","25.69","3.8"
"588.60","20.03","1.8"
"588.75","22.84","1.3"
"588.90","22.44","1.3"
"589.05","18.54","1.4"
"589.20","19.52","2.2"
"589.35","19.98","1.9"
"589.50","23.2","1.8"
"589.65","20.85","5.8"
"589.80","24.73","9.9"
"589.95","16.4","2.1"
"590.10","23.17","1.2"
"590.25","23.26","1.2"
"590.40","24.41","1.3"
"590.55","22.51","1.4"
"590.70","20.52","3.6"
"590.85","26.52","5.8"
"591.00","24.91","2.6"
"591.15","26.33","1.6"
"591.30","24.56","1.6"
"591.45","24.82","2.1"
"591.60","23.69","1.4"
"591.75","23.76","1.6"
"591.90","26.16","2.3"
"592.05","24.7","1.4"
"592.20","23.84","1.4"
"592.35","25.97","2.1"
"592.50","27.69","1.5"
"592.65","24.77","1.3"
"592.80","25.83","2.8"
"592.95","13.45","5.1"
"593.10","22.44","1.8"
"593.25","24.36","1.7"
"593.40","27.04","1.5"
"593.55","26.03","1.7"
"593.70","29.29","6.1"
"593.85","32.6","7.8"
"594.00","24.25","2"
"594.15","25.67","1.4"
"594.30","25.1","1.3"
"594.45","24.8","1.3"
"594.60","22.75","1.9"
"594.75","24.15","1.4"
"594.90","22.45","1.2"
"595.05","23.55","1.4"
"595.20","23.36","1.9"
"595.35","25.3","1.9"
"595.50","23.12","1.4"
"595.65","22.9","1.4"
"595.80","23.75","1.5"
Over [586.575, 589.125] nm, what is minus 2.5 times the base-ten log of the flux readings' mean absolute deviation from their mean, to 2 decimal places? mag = -1.58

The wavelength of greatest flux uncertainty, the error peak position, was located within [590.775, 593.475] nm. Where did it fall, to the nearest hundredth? 590.85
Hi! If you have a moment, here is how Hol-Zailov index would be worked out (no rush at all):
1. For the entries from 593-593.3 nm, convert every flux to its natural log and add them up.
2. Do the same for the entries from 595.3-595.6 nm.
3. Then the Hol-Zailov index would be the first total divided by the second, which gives 0.989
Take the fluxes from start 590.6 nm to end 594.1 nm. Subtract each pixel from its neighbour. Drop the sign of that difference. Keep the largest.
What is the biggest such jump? 12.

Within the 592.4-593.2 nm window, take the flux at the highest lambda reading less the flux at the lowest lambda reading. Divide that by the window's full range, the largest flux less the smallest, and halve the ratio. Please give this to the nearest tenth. -0.2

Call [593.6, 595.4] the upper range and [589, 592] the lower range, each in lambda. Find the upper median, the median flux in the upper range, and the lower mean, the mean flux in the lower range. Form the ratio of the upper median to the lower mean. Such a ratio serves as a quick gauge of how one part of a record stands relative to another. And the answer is 1.07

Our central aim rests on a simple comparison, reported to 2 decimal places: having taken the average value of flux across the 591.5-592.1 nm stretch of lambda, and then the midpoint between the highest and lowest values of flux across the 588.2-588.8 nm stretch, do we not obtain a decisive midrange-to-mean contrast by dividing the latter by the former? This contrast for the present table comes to 0.66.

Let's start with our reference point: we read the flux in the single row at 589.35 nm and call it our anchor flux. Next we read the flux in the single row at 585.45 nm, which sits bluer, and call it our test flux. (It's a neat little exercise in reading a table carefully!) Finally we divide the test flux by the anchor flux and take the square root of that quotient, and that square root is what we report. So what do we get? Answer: 1.06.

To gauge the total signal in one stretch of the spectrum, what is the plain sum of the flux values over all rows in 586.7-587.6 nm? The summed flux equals 158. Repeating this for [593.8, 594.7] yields 155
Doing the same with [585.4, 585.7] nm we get 46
